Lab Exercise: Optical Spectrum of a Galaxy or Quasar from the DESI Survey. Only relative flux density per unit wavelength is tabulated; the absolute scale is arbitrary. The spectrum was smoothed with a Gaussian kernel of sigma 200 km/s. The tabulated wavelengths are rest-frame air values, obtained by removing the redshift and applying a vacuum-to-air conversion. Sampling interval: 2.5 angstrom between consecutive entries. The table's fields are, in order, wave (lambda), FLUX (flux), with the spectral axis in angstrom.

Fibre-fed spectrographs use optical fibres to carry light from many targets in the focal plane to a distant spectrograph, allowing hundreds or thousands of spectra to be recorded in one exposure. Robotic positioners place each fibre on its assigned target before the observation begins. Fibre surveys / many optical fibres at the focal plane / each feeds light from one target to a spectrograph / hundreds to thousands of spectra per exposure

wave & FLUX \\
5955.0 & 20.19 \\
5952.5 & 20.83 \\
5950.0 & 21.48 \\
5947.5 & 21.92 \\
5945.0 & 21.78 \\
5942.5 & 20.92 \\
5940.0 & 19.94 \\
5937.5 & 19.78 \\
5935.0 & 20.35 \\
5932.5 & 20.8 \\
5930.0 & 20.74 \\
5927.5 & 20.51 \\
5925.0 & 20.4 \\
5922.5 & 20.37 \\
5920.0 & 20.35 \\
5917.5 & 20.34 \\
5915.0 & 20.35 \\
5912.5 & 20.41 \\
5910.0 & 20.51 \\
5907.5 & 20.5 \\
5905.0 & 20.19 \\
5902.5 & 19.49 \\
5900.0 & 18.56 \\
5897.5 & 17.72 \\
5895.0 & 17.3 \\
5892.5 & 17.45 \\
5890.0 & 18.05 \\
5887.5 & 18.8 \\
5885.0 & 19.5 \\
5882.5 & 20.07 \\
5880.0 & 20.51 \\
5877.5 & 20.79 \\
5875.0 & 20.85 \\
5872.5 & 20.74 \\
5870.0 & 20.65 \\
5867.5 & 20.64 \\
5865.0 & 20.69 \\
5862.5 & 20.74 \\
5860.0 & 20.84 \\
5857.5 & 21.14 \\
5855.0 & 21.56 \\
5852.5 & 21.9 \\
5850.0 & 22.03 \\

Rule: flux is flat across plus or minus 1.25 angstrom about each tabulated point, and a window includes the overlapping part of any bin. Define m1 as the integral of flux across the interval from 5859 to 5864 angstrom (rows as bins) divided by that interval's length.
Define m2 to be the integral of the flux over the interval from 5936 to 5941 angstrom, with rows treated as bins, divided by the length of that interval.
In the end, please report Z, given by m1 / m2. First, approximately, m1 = 20.8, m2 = 19.9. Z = 1.05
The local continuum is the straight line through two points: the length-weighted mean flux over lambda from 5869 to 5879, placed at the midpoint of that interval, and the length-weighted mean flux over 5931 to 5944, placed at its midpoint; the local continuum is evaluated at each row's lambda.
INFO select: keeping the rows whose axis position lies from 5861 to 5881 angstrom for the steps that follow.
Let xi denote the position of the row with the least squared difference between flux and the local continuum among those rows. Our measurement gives 5872.5 angstrom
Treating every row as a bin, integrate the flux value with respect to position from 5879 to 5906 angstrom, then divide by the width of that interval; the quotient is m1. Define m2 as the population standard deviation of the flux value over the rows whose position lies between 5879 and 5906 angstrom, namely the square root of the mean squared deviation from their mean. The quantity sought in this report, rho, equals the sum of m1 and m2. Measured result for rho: 19.9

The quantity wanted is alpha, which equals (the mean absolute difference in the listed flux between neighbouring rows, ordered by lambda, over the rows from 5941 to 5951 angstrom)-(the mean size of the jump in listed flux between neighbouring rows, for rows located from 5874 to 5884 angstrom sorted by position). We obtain 0.22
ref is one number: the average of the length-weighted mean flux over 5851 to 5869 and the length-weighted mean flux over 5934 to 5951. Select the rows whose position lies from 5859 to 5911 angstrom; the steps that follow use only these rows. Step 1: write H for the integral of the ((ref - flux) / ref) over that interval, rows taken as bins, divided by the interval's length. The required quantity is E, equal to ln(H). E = -2.8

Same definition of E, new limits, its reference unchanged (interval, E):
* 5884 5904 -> -2.1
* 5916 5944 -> -3.6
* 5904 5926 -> -3.6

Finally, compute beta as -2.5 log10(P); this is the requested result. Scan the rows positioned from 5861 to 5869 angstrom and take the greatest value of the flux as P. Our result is -3.29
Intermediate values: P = 20.74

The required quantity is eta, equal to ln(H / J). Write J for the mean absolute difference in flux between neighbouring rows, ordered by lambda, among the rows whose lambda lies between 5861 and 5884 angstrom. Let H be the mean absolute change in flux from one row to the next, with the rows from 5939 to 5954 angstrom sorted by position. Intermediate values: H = 0.6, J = 0.14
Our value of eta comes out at 1.5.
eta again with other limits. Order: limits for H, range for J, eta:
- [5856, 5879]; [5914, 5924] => 2.0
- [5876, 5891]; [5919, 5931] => 1.7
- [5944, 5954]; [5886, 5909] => -0.4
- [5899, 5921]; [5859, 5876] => 1.4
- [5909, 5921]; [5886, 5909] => -2.6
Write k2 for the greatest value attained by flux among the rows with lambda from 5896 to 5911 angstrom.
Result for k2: 20.51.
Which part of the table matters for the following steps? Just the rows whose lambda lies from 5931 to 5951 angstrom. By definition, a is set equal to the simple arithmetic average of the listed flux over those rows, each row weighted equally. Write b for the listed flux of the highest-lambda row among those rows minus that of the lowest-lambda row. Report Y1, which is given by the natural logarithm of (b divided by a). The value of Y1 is -3.42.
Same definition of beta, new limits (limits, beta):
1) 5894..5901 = -3.17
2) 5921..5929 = -3.28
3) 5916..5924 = -3.27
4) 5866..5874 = -3.29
